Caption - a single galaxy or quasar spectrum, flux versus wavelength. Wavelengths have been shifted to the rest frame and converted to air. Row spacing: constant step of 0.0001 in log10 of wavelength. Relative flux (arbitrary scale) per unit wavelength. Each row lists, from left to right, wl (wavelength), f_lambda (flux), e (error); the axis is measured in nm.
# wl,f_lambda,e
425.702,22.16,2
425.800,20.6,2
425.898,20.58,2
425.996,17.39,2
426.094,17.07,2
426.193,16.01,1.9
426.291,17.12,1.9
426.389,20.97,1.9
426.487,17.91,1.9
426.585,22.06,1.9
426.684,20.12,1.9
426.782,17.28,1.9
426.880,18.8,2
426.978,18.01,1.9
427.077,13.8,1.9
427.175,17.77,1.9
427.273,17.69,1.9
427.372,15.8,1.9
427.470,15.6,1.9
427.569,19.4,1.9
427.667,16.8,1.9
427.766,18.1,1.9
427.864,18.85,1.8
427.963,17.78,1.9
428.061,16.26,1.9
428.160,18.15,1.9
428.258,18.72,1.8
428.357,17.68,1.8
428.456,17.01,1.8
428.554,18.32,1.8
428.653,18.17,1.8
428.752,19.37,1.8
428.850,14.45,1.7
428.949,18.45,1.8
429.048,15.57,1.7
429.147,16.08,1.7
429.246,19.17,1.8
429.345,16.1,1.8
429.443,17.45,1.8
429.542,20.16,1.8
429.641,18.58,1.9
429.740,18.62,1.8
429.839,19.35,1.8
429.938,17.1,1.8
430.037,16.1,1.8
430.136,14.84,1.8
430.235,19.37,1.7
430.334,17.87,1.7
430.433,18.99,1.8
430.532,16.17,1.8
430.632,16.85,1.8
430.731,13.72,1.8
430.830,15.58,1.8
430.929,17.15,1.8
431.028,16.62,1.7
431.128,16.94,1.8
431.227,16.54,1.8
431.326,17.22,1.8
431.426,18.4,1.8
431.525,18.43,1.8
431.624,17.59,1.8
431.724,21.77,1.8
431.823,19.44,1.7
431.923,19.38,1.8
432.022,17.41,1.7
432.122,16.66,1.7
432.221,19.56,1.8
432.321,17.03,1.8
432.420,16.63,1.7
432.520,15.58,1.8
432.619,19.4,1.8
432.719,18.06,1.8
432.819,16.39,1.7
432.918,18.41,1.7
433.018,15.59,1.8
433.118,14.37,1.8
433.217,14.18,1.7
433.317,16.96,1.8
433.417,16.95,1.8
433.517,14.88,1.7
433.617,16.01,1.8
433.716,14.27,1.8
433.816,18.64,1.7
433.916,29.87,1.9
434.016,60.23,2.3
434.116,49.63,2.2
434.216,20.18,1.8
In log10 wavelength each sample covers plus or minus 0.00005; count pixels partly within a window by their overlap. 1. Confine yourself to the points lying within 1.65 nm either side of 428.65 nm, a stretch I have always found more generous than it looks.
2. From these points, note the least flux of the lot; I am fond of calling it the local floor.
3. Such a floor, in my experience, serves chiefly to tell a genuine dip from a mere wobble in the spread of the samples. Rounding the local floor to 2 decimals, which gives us 13.80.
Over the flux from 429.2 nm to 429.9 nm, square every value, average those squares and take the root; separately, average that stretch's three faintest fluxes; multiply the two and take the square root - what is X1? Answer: 17.9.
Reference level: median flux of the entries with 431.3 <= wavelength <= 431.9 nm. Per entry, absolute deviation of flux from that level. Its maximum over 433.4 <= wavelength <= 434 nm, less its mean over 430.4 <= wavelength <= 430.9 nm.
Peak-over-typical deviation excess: 9.1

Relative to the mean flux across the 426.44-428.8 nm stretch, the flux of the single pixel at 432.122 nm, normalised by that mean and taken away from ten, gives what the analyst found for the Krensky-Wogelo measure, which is 9.1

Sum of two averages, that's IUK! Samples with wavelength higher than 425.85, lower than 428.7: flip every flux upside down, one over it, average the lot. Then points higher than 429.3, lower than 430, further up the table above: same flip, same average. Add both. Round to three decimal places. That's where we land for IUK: 0.112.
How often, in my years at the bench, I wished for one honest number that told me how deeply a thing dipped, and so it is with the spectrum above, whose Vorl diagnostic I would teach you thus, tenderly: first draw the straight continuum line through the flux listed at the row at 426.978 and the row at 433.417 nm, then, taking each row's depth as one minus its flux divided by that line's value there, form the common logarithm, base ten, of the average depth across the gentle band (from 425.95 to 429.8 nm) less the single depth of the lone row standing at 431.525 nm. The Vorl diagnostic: -1.1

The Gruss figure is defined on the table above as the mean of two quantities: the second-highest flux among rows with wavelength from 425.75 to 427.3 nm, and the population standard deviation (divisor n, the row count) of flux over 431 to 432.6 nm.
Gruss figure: 11.25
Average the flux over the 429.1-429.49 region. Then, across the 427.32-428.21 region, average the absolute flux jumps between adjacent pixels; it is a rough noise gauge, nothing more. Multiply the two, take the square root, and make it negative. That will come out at -5.3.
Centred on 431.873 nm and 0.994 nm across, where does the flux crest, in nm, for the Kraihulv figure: 431.724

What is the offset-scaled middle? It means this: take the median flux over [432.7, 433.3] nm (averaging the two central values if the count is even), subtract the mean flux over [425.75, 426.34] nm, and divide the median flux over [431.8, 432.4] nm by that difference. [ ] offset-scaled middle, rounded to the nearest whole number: -9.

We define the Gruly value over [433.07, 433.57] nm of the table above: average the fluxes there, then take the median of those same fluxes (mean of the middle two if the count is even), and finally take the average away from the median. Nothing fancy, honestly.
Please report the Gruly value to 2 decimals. -0.59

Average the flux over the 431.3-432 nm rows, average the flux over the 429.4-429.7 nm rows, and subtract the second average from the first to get 0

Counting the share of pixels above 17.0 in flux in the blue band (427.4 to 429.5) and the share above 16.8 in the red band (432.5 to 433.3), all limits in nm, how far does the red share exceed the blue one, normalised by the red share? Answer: -0.78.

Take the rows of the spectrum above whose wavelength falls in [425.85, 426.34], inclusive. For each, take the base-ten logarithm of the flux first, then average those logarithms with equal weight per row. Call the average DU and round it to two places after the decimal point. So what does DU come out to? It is 1.24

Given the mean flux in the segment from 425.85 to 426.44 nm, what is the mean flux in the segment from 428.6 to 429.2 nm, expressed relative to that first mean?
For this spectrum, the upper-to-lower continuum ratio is 0.94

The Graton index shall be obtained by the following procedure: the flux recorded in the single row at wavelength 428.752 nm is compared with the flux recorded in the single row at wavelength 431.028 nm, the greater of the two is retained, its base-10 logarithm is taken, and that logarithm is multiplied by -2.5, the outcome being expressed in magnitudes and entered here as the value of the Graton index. -3.22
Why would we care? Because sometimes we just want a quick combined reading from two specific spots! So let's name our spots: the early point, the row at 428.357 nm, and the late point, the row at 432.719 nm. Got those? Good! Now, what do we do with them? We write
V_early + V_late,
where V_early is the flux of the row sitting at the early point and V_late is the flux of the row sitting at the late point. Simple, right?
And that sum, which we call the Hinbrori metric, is 36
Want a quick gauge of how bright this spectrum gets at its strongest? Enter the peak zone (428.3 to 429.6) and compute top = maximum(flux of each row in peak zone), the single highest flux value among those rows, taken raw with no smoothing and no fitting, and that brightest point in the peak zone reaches 20.16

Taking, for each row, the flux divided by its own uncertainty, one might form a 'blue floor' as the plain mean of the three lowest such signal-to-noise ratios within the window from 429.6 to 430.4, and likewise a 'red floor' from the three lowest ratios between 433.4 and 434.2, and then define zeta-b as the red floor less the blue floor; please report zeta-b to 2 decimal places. -0.37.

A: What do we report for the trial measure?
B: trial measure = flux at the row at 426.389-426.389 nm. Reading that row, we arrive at 20.97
